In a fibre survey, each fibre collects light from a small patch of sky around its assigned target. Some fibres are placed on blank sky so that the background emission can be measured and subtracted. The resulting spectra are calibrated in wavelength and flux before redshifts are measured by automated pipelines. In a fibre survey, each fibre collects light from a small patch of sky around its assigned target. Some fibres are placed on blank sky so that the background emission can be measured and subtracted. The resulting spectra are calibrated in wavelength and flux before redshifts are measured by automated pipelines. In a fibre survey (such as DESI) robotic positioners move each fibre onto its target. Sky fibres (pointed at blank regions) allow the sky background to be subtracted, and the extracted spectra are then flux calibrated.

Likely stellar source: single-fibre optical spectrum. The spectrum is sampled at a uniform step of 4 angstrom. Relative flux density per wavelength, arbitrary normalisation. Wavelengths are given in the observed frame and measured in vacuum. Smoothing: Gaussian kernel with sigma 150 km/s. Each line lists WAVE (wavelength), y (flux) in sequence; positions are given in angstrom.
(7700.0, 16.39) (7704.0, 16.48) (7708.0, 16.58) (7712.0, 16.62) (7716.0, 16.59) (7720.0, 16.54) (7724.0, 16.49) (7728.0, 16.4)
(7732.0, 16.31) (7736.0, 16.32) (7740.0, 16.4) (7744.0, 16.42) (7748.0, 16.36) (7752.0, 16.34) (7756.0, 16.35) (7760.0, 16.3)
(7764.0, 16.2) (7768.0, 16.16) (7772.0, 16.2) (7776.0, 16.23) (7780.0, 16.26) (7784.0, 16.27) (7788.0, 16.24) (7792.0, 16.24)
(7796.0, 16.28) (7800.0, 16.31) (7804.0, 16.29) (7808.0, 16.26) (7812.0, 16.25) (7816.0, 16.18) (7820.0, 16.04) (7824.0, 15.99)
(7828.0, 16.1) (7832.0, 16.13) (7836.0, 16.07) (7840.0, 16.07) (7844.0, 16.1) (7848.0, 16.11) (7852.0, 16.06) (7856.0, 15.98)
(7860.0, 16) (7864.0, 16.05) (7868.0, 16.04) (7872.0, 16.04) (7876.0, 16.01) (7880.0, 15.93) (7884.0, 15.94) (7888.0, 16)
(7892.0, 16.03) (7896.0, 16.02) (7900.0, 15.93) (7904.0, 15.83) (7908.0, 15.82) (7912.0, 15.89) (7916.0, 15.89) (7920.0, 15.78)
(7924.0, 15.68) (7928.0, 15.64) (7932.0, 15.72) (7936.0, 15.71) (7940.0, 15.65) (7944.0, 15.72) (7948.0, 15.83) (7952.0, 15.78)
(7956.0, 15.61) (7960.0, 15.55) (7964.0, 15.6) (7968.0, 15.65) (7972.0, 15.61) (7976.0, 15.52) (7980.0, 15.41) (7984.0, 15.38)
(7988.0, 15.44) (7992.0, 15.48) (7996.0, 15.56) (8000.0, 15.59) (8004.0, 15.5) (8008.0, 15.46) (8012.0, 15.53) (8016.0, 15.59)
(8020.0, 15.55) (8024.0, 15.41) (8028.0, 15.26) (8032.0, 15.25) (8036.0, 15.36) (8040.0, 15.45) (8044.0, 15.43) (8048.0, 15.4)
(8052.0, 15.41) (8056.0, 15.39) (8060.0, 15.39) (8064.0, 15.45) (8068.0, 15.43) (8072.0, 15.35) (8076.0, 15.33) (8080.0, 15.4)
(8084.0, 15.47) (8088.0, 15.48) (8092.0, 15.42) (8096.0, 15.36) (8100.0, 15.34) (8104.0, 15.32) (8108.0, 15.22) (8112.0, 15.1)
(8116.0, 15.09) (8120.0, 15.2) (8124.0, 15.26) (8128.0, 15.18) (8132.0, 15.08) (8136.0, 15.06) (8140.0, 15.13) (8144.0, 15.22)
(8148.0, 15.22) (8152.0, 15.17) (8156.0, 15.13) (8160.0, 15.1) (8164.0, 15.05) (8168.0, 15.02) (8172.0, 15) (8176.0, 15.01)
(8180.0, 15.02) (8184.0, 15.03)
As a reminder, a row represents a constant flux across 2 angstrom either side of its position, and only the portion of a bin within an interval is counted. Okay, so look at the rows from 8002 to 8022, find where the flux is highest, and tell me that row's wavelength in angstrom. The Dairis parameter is 8016.0 angstrom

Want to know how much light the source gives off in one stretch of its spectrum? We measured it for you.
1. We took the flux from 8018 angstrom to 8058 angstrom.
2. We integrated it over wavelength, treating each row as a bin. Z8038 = 616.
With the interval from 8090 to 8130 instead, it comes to 610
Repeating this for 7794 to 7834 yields 647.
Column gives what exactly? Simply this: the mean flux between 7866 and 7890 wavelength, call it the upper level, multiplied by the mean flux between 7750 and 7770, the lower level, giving 260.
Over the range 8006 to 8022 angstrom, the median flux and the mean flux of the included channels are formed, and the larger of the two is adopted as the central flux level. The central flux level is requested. 15.5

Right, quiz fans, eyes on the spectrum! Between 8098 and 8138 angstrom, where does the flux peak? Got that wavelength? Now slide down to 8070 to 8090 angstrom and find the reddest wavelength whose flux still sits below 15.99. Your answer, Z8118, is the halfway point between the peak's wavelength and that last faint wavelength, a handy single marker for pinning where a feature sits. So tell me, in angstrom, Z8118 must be 8094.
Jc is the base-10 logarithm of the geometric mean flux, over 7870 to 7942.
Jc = 1.20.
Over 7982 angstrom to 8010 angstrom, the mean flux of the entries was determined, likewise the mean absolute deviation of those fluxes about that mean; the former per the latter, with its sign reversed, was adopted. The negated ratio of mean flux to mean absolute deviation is -287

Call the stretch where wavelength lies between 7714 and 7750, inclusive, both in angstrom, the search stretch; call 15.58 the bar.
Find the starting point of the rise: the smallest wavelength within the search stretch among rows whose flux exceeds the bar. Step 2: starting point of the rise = 7716.0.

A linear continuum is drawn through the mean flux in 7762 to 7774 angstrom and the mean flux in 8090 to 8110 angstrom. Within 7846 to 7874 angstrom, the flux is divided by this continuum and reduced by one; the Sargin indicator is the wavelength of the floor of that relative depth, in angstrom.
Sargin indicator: 7856.0 angstrom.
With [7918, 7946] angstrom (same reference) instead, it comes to 7928.0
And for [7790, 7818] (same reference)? 7792.0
